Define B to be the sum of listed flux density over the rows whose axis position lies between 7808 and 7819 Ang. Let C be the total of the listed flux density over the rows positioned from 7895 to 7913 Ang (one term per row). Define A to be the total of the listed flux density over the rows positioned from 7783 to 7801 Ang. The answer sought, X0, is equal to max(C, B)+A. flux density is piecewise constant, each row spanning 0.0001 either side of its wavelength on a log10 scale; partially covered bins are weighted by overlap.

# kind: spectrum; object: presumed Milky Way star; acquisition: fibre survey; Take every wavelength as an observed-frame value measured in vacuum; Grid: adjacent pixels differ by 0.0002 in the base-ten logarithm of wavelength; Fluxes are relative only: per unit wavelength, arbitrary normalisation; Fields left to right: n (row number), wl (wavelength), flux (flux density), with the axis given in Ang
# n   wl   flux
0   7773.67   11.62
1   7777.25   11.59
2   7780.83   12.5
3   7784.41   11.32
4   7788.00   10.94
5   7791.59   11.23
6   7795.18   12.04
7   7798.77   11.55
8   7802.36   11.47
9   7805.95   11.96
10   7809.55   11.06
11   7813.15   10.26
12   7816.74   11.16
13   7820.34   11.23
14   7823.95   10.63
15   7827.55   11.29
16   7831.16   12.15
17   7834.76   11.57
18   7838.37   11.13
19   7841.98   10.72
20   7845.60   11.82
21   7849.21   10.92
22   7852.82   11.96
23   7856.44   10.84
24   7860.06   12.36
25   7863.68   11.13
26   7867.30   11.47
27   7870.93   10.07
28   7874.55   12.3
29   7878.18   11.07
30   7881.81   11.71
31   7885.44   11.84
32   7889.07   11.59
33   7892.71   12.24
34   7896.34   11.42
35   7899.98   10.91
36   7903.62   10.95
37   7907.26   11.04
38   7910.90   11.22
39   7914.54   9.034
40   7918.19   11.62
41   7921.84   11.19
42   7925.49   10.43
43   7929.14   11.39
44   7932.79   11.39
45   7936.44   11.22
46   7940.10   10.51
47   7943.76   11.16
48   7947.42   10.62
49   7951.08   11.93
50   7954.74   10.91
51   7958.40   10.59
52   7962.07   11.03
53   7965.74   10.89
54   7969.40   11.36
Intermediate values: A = 57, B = 32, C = 56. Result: 113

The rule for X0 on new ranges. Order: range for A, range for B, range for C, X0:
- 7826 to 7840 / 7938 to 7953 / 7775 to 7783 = 90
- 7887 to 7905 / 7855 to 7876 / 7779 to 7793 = 125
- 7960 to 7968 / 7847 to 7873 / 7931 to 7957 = 101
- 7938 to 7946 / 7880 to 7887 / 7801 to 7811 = 56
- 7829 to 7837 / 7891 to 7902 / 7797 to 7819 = 91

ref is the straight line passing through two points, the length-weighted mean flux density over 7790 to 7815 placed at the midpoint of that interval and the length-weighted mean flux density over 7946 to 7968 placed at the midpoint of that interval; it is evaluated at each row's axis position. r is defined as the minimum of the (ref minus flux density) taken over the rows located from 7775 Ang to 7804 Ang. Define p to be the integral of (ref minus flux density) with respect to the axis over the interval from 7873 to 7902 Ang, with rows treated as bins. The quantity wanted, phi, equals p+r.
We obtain -14.1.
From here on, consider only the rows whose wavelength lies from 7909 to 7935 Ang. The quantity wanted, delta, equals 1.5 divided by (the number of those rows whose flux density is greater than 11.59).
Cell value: 1.50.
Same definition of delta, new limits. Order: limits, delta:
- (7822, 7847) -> 0.75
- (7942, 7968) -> 1.50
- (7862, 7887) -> 0.50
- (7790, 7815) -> 0.75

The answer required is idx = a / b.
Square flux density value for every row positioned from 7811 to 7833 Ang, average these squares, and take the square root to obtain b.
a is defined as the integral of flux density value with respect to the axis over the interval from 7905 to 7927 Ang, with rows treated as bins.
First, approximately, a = 237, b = 11.1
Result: 21.3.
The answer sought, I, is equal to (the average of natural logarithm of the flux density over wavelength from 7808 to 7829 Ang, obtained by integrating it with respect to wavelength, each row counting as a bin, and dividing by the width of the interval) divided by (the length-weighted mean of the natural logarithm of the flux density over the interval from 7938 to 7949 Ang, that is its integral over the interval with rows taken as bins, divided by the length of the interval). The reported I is 1.01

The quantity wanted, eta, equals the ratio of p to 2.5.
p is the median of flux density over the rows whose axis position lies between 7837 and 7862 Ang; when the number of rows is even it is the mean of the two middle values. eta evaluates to 4.45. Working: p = 11.1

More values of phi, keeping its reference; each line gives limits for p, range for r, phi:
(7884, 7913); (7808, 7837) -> -7.3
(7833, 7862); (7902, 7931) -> -4.8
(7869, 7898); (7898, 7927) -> -10.6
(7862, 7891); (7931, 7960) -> -6.8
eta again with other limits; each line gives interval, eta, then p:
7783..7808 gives 4.59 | 11.5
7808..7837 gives 4.48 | 11.2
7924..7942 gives 4.49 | 11.2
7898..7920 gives 4.40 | 11.0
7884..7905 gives 4.60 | 11.5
